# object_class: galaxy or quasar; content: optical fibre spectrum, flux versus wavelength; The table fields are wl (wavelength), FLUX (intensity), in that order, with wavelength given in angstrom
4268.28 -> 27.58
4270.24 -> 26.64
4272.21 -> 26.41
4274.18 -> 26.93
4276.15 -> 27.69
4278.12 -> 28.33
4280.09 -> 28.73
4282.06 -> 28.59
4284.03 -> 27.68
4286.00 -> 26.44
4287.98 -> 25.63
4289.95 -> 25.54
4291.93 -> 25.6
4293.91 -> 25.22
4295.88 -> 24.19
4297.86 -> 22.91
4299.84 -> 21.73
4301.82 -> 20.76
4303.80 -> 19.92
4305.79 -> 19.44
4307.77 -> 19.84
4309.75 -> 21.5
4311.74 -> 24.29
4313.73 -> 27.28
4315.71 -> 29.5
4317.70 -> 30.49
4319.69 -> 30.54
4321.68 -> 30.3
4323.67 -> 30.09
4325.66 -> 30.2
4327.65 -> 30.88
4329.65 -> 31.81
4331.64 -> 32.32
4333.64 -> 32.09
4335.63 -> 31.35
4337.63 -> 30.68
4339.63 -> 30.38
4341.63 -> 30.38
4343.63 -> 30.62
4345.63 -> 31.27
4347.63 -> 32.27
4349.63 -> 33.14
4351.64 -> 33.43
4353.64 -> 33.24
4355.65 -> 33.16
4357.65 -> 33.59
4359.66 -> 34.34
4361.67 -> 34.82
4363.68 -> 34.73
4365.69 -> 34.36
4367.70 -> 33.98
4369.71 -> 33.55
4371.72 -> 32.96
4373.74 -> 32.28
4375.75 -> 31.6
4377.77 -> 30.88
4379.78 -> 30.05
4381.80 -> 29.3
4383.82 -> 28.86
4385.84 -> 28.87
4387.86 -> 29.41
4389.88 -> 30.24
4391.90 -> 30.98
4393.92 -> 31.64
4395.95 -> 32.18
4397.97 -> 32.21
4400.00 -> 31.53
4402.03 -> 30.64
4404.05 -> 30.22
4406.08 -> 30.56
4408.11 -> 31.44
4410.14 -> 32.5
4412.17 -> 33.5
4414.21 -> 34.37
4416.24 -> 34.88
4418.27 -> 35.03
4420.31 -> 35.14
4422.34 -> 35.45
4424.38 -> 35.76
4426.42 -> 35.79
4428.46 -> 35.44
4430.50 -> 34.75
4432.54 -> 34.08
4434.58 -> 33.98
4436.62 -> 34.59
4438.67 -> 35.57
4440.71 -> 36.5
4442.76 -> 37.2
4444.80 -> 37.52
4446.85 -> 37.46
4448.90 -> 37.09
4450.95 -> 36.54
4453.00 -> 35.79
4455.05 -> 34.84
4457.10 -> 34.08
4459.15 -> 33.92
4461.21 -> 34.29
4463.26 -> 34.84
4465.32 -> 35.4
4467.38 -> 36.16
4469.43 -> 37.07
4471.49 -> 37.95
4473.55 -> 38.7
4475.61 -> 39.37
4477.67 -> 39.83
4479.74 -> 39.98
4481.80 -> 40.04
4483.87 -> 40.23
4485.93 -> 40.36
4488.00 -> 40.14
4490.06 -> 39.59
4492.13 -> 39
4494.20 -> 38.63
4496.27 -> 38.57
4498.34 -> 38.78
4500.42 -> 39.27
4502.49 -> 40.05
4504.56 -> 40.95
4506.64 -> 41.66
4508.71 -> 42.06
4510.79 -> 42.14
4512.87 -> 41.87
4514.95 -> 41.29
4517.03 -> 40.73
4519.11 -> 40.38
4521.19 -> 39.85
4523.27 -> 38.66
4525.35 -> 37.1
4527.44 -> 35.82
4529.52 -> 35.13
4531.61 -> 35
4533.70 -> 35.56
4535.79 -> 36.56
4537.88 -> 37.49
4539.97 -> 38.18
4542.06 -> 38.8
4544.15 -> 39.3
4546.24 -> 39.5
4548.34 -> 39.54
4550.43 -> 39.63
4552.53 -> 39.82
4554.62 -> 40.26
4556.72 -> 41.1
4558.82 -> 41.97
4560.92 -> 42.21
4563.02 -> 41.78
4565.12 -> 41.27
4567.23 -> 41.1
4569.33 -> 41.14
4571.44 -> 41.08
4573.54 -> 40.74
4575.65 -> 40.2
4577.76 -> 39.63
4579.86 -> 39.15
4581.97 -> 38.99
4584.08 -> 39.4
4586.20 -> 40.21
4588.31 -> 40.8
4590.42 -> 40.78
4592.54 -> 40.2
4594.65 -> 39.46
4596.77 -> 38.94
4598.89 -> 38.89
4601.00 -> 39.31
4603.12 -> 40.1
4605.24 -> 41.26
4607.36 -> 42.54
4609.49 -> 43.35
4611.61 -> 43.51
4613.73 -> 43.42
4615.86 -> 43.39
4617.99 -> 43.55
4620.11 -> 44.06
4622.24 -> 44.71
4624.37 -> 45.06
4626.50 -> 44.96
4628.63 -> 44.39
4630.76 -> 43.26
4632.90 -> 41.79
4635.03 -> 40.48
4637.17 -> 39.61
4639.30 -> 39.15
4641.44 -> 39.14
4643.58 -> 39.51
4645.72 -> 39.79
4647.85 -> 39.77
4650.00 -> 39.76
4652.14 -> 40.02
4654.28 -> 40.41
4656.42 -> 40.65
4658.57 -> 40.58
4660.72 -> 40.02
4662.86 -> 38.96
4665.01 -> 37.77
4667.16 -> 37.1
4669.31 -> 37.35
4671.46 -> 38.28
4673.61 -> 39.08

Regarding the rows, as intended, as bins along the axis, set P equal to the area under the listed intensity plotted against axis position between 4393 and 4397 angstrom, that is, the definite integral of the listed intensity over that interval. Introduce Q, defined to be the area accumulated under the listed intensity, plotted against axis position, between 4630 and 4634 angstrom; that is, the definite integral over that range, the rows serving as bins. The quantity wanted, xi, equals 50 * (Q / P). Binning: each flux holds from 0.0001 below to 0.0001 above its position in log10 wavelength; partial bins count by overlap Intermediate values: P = 128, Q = 170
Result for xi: 66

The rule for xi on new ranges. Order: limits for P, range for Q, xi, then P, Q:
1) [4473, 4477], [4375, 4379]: 40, 157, 125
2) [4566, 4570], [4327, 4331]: 38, 164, 126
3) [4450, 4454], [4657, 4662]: 70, 145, 201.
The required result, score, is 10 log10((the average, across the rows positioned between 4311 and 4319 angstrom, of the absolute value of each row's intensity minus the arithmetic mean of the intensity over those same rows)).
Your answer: 3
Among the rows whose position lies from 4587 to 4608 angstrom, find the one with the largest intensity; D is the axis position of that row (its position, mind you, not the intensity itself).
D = 4607.36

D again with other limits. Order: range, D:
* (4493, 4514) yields 4510.79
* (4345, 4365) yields 4361.67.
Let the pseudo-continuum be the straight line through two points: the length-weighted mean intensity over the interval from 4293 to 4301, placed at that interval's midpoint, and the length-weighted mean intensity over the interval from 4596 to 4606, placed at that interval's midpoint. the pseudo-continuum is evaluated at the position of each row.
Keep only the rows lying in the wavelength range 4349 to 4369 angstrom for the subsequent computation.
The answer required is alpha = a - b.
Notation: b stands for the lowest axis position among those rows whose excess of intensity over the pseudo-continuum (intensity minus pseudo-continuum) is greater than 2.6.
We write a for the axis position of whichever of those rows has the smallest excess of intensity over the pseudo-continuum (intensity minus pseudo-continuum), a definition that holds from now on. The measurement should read 6.0 angstrom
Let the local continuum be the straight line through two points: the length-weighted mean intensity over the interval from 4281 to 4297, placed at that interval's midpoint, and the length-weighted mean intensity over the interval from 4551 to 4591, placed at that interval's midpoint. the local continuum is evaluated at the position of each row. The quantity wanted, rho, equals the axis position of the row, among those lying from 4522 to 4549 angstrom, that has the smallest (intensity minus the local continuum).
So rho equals 4531.61 angstrom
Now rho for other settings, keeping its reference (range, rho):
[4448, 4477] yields 4459.15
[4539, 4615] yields 4598.89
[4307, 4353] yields 4307.77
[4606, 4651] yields 4641.44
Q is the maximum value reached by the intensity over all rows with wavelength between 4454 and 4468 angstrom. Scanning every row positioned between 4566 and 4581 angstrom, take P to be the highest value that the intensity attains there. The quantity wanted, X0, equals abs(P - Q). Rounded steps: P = 41.14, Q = 36.16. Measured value 5.0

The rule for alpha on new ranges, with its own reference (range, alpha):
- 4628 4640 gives 10.7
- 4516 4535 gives 14.6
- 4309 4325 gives -4.0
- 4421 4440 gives 12.2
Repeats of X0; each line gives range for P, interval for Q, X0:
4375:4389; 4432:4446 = 5.9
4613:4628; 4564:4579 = 3.8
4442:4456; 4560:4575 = 4.7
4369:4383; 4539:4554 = 6.3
